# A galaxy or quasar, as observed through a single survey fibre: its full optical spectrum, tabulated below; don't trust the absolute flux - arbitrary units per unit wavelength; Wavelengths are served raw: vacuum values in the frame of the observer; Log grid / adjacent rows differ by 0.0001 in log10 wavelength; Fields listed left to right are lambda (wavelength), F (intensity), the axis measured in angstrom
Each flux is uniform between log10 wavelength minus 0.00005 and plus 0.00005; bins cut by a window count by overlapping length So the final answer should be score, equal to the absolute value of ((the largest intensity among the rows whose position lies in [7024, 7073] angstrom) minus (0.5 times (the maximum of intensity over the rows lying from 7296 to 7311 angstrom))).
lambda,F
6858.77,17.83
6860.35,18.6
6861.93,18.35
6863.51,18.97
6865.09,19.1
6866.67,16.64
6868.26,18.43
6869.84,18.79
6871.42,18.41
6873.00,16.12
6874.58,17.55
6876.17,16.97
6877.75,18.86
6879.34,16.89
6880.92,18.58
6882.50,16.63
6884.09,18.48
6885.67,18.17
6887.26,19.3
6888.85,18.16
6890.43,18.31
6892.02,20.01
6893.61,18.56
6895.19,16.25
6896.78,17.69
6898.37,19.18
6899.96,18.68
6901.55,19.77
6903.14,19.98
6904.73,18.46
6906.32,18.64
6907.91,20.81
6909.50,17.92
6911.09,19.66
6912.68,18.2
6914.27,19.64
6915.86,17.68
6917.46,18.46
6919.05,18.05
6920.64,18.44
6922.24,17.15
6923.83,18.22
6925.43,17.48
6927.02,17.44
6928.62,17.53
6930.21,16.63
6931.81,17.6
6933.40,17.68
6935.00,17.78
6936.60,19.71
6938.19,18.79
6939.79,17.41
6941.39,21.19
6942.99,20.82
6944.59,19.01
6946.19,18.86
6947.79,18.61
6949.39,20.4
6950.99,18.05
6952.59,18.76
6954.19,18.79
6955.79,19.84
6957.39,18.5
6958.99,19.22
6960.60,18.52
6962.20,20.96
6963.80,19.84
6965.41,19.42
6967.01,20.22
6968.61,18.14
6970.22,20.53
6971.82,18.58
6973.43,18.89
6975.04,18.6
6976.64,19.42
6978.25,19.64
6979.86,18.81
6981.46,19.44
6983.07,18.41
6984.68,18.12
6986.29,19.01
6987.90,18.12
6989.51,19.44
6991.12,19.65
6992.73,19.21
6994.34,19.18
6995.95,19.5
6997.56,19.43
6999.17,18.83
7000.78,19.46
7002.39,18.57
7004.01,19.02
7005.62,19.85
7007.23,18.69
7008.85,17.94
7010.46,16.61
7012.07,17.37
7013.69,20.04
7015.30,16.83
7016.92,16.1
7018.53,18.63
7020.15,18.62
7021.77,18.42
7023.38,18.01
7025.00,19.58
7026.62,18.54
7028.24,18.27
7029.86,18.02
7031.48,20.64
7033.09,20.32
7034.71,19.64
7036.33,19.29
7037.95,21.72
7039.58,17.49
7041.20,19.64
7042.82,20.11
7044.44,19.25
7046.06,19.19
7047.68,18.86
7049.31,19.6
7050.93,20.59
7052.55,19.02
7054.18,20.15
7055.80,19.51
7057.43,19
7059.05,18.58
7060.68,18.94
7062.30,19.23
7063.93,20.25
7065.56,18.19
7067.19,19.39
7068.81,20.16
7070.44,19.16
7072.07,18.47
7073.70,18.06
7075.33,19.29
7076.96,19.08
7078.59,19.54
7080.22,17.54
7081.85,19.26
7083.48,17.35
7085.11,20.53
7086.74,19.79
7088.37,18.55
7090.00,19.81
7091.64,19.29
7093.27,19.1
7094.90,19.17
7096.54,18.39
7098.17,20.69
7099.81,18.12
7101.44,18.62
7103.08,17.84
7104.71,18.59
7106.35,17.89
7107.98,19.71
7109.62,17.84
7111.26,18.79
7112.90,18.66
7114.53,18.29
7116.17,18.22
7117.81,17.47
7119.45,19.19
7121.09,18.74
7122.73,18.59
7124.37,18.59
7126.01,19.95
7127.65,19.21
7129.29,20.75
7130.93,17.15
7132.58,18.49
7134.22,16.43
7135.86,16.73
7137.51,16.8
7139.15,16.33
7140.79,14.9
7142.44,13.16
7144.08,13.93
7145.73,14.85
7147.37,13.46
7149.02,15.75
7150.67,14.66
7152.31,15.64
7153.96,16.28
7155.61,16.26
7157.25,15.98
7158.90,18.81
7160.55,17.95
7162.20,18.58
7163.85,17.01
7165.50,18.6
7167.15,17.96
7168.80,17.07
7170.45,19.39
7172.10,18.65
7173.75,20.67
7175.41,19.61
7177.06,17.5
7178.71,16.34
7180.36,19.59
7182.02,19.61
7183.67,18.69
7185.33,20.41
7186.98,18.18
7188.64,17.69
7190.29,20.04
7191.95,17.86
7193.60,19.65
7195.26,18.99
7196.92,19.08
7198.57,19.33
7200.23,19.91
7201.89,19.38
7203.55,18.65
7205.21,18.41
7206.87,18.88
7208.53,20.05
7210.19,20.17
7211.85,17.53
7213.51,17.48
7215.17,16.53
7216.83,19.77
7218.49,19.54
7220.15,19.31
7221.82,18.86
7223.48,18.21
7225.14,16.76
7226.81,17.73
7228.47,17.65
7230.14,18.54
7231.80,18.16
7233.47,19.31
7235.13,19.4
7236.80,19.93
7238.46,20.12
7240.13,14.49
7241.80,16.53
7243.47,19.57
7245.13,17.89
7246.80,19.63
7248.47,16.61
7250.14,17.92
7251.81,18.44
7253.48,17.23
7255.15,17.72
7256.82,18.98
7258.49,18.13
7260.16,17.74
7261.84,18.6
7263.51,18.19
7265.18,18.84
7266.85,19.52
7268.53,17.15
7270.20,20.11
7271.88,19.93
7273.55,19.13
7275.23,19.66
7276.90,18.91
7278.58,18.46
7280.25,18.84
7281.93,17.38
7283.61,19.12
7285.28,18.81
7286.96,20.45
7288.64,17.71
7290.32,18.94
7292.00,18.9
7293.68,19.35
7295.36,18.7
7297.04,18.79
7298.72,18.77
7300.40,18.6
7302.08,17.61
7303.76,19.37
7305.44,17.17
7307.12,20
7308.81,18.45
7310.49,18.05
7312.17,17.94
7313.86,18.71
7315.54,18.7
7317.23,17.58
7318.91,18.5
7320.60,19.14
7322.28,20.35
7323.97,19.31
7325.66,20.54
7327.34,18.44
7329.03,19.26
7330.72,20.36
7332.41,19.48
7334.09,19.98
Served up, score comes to 11.7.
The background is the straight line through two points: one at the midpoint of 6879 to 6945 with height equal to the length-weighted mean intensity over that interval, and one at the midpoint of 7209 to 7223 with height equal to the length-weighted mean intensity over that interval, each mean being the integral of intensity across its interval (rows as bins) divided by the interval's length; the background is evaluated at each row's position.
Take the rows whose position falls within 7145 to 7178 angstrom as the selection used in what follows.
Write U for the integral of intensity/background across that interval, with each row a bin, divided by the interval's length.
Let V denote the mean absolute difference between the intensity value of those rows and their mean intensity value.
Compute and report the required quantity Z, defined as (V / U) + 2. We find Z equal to 3.7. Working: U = 0.92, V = 1.54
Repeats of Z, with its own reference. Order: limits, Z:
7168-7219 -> 2.9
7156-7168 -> 2.8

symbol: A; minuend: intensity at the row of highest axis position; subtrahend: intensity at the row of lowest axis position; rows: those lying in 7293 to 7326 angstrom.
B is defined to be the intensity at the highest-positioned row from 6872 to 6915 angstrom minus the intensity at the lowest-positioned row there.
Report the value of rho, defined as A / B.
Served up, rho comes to 0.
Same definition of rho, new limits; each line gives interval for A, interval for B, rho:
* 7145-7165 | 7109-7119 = -6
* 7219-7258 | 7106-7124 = 0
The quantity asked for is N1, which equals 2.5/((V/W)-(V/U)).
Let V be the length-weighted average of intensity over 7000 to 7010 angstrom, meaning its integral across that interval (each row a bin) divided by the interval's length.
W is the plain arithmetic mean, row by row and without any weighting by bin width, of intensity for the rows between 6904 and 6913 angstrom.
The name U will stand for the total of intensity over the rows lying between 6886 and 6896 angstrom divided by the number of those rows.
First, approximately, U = 18.4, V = 18.8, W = 18.9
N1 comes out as -90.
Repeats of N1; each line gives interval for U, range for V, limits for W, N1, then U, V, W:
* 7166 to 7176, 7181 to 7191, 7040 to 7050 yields -87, 18.9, 19.1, 19.4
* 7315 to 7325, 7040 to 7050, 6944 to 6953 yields -2525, 18.9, 19.4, 18.9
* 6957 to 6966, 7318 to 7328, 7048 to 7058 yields -209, 19.4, 19.4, 19.6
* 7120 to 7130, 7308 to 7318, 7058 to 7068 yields 243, 19.3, 18.2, 19.1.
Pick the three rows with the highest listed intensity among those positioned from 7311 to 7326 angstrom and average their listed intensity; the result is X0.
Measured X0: 20.1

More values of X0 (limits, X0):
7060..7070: 19.9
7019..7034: 20.2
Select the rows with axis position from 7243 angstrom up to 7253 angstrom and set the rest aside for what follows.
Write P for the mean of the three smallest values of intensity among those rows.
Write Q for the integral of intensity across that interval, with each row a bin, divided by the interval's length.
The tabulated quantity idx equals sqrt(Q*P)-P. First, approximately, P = 17.5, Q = 18.3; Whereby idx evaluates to 0.39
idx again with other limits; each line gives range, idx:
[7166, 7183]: 0.82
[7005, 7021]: 0.75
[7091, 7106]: 0.36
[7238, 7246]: 0.64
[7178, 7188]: 0.52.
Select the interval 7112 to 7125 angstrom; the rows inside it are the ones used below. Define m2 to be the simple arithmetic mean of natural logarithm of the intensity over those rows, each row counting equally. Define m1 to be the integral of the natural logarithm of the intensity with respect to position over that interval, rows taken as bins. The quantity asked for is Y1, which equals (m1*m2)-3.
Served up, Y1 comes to 108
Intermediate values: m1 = 37.9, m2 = 2.92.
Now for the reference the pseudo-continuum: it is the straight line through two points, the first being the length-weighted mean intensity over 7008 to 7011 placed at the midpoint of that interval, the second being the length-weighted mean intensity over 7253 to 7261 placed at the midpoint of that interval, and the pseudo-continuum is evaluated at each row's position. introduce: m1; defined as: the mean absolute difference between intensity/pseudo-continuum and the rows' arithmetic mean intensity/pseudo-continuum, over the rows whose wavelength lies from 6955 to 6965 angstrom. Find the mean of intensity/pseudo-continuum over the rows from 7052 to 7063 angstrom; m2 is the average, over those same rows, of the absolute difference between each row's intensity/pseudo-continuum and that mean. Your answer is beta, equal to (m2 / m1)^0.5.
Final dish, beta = 0.7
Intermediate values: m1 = 0.042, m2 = 0.021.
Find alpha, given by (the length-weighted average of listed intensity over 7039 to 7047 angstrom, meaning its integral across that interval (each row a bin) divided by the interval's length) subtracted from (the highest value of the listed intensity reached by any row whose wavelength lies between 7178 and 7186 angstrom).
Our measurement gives 1.2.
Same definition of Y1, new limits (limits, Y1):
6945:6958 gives 110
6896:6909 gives 110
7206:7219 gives 108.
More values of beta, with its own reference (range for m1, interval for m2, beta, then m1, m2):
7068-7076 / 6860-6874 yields 1.2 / 0.035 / 0.047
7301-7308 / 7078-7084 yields 0.9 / 0.063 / 0.056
